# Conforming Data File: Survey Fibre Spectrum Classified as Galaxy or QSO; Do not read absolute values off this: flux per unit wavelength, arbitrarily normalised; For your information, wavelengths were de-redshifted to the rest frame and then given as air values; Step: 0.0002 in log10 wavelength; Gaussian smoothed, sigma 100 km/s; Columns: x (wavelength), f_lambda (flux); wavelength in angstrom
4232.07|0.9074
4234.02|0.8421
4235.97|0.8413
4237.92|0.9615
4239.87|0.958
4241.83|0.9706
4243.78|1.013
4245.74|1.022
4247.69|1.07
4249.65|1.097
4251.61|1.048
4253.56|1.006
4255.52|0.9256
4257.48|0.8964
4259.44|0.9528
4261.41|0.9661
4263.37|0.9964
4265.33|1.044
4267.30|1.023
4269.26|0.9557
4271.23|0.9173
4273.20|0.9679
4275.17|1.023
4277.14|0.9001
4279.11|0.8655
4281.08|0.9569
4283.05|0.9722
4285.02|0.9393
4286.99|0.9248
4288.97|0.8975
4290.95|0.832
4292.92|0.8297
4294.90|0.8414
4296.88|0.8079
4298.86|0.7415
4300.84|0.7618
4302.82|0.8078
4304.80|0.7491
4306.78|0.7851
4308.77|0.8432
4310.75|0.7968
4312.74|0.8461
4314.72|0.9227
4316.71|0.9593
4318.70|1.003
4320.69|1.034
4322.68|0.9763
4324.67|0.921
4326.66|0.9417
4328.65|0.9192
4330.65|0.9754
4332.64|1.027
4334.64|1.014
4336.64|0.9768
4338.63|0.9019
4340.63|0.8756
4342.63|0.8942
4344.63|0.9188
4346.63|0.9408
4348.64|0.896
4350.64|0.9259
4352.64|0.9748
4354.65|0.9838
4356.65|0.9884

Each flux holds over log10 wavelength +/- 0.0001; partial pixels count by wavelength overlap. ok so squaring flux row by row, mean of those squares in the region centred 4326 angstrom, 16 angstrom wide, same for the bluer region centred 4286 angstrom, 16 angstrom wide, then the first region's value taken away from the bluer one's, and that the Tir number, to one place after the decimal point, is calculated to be -0.1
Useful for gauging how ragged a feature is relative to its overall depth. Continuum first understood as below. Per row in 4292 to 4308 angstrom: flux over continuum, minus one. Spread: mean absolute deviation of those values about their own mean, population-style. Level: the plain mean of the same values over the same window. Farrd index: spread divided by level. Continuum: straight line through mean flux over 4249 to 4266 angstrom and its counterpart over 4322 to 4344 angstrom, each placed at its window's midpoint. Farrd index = -0.17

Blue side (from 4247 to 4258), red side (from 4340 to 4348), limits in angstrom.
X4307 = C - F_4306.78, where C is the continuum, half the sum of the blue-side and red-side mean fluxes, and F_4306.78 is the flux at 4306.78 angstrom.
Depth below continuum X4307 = 0.17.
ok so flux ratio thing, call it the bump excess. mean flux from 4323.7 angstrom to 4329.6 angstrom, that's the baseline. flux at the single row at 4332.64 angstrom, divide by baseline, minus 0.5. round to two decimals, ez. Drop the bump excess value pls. 0.61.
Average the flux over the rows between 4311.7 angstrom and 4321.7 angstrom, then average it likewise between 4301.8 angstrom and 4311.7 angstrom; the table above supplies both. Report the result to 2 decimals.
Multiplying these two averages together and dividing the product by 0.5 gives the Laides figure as 1.52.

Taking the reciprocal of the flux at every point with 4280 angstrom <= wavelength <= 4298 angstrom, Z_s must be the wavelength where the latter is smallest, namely 4283.05 angstrom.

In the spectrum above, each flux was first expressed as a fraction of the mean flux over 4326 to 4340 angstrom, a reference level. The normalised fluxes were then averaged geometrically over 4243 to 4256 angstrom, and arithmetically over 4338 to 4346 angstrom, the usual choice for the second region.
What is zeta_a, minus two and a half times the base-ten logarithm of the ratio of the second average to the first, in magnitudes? 0.14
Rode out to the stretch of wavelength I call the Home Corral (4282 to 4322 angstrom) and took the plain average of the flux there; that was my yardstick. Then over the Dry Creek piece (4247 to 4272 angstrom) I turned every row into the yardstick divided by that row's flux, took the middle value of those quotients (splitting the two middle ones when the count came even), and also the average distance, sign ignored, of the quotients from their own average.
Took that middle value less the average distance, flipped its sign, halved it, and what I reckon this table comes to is -0.411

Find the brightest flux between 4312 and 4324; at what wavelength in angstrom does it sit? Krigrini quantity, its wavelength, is 4320.69 angstrom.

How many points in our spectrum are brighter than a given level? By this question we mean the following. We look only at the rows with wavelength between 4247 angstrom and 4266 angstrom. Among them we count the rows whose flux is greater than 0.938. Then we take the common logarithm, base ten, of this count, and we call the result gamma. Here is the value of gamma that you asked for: 0.9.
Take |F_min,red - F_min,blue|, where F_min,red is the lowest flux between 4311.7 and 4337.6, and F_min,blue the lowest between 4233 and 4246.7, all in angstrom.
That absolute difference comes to 0.00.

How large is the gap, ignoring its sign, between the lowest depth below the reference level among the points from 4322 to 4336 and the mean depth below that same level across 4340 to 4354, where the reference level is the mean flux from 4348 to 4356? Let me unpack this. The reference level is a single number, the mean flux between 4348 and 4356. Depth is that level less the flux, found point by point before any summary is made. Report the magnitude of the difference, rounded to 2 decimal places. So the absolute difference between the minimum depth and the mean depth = 0.11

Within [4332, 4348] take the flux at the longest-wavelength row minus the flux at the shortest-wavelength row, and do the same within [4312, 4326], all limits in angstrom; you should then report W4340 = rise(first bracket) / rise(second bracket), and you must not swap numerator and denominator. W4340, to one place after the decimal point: -1.2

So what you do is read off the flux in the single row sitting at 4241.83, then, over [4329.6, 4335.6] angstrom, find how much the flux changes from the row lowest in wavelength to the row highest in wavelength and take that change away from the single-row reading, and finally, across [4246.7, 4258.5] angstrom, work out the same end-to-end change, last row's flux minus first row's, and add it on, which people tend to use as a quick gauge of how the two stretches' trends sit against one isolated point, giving 0.76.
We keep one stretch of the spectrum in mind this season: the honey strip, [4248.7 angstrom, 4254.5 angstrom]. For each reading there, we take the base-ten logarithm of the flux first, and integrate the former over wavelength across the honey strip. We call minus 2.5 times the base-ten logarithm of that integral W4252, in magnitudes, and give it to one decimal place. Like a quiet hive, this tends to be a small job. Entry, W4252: 2.3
